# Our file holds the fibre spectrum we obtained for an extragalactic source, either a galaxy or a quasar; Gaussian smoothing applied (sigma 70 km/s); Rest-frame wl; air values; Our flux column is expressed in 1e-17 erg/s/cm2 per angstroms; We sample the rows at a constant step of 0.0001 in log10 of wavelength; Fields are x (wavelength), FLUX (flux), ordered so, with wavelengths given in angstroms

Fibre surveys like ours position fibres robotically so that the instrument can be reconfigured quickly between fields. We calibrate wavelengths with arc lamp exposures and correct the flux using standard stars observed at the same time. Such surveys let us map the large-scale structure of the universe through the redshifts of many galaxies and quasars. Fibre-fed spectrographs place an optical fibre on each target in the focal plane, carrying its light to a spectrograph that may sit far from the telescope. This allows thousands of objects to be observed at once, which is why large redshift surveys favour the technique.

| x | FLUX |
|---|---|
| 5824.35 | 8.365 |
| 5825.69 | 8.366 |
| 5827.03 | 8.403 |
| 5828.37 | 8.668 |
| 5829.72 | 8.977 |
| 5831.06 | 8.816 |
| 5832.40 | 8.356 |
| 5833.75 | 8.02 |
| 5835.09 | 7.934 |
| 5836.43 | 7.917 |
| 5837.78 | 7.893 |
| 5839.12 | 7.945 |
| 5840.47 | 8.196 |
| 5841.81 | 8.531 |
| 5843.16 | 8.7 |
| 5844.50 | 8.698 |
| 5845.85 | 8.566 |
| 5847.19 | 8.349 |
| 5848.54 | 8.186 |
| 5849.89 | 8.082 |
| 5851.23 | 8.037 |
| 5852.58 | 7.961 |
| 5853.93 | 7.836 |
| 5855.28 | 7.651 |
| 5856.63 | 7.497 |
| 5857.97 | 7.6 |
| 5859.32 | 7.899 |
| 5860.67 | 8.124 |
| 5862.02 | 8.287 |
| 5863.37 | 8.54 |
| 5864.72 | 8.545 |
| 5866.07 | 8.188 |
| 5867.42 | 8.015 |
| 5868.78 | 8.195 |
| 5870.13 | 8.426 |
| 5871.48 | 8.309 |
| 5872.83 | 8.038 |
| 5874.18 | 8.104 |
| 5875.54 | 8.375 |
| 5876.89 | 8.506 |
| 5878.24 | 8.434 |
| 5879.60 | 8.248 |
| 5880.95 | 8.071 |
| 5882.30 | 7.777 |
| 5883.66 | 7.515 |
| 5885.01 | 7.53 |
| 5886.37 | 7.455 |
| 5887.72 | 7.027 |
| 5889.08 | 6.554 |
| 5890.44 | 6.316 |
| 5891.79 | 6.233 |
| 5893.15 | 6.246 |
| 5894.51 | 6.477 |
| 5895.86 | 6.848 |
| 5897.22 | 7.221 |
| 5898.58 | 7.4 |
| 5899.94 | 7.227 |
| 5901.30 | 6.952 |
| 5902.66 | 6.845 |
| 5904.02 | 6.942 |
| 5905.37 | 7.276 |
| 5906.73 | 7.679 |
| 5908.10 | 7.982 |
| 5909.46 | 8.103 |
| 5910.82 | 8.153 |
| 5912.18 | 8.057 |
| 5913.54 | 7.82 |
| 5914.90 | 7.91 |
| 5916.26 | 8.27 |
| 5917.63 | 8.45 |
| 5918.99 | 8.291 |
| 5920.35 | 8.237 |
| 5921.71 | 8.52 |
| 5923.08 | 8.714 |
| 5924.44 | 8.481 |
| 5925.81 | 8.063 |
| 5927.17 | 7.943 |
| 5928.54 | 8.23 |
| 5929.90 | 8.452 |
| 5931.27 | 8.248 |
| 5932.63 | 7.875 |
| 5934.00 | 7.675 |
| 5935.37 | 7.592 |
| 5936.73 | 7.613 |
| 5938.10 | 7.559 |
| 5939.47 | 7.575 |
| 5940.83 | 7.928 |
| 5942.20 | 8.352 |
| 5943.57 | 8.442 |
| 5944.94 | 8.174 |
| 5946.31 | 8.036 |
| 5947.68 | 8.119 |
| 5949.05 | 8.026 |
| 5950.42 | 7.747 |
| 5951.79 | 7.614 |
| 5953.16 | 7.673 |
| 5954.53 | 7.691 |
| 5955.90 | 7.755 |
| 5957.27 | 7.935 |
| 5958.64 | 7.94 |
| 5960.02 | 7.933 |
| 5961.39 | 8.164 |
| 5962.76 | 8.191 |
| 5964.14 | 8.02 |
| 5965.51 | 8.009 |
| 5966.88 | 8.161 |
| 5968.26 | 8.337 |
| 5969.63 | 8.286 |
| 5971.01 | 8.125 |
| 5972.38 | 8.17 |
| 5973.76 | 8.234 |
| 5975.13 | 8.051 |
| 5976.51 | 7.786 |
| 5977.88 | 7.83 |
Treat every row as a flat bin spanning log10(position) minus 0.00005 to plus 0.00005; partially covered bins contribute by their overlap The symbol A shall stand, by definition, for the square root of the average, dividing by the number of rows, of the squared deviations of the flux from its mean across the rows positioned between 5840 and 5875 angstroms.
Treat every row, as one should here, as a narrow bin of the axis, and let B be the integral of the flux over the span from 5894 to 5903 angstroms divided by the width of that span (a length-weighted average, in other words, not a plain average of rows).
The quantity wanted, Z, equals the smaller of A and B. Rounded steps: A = 0.317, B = 7.01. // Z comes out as 0.32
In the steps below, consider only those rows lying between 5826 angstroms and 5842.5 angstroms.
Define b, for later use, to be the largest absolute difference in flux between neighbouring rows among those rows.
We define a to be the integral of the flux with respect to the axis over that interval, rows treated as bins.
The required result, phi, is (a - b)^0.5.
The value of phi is 11.7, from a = 137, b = 0.46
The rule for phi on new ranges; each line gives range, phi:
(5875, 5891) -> 11.0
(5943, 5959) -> 11.2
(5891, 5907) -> 10.5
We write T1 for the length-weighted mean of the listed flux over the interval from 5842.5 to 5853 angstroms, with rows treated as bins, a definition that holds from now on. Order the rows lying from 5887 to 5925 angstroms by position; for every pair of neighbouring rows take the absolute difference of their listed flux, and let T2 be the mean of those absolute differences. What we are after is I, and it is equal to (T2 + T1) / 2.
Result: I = 4.27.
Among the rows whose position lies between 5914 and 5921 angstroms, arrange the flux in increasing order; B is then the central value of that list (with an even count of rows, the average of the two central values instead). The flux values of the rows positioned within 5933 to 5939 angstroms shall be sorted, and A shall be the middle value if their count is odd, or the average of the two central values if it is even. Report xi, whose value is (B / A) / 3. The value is 0.36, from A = 7.6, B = 8.3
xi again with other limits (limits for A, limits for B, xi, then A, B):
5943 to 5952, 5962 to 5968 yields 0.34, 8.0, 8.1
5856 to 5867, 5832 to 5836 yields 0.33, 8.2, 8.0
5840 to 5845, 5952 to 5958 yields 0.30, 8.6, 7.7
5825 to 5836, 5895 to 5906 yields 0.28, 8.4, 7.1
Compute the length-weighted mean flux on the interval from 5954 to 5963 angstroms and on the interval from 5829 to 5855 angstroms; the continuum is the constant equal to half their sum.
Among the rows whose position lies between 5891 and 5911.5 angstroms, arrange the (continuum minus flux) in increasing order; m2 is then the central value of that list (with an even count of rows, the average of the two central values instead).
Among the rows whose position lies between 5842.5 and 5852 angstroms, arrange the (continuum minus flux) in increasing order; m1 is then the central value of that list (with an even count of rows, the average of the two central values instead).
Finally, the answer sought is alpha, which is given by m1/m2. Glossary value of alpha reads -0.3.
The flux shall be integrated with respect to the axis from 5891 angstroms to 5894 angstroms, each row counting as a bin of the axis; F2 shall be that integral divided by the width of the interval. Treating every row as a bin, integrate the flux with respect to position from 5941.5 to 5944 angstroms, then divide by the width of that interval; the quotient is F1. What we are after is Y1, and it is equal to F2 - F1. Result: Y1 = -2.1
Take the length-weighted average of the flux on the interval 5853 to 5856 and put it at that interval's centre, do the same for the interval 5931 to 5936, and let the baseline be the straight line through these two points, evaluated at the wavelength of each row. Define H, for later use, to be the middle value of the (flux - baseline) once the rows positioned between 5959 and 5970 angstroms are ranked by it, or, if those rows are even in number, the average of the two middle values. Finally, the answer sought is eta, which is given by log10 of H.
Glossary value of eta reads -0.50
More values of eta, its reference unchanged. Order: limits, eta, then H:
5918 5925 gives -0.17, 0.67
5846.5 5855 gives -0.50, 0.32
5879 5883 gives -0.52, 0.30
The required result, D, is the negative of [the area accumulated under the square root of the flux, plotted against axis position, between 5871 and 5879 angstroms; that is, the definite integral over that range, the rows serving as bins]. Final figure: -23.0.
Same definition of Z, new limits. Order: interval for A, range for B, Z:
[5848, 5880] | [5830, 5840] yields 0.28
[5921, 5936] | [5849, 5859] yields 0.35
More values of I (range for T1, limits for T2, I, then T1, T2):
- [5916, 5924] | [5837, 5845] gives 4.29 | 8.42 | 0.16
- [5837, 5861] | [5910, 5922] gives 4.14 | 8.10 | 0.18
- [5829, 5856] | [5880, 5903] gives 4.23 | 8.23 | 0.22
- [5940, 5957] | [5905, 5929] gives 4.09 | 7.96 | 0.21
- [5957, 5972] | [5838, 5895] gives 4.14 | 8.11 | 0.18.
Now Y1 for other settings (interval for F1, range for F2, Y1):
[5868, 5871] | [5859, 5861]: -0.3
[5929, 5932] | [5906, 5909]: -0.5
